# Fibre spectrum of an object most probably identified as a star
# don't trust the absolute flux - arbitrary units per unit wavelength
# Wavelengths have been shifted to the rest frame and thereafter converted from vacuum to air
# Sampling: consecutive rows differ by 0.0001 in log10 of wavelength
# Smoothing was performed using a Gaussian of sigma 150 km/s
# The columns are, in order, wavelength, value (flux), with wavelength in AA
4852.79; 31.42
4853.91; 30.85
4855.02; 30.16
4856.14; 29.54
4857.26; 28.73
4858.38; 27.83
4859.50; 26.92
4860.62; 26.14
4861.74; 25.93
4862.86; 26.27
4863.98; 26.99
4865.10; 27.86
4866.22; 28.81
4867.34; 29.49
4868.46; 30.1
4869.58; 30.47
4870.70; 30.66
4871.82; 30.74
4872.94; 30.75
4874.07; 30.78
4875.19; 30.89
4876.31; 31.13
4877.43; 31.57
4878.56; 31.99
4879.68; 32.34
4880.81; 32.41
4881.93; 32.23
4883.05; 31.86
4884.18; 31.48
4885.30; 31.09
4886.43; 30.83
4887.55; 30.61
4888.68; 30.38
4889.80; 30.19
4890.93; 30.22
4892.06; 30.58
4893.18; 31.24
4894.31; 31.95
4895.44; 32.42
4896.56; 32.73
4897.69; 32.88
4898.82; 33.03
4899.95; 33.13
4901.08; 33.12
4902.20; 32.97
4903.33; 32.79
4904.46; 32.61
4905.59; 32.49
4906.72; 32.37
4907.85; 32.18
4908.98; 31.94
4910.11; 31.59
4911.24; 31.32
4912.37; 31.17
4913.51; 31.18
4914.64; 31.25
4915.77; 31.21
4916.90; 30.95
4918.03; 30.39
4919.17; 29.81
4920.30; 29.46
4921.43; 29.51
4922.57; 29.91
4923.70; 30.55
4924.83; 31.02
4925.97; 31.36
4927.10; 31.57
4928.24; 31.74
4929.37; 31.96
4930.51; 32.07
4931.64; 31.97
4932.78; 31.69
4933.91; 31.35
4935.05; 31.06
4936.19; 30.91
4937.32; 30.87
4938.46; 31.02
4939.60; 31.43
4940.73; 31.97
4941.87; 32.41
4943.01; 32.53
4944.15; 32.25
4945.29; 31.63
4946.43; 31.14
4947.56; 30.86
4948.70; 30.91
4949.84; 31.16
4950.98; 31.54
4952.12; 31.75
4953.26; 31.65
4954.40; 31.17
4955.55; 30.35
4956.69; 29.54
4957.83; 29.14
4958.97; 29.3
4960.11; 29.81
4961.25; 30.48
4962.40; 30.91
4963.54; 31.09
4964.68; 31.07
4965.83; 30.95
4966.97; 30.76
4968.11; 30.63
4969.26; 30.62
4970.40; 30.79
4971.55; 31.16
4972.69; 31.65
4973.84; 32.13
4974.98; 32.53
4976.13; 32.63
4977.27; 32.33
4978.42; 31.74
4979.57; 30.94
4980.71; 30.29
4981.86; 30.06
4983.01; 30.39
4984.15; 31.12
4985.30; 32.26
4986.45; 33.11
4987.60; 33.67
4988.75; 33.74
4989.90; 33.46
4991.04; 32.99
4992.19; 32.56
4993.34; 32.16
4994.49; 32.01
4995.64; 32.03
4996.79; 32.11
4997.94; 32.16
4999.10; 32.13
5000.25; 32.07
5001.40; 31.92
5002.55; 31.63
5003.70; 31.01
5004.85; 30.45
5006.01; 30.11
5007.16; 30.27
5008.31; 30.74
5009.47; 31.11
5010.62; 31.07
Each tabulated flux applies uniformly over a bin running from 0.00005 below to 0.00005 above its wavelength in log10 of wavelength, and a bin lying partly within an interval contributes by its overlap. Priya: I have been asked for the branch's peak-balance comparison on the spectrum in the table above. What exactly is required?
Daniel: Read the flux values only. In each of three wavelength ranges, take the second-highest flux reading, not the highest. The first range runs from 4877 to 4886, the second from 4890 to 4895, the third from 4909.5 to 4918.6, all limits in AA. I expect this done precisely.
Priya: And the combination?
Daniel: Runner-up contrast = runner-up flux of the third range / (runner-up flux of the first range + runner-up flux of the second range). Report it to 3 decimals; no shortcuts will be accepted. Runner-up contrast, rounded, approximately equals 0.493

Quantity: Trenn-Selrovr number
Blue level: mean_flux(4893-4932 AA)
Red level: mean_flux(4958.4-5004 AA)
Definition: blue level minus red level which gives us 0.0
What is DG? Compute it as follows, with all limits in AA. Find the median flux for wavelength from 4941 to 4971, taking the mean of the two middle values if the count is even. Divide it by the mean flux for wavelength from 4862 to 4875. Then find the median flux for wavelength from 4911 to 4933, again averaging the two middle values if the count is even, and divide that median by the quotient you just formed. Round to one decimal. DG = 29.6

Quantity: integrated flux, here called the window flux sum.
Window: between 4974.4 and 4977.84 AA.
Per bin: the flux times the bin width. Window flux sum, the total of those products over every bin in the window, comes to 112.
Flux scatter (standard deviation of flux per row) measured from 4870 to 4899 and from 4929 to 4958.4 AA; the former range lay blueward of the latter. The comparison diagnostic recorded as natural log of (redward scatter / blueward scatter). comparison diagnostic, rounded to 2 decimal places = -0.09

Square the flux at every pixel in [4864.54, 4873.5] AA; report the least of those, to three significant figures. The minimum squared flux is 776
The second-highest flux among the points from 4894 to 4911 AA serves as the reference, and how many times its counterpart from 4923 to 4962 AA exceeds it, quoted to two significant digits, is 0.98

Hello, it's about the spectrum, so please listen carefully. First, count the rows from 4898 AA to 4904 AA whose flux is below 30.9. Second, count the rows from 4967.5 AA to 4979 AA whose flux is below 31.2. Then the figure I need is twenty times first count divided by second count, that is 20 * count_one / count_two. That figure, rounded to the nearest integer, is 0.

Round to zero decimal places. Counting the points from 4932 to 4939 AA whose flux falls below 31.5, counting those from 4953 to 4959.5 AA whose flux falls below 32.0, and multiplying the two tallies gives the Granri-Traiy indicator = 30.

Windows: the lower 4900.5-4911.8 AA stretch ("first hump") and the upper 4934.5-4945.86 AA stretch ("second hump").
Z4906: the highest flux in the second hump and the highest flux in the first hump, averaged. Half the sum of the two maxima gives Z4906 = 32.8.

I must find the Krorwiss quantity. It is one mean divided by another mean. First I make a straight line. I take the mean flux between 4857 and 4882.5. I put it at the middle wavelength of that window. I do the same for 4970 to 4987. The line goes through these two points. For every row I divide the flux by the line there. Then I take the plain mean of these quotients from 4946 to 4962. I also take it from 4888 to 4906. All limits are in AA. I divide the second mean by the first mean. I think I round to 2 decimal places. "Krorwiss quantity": 1.08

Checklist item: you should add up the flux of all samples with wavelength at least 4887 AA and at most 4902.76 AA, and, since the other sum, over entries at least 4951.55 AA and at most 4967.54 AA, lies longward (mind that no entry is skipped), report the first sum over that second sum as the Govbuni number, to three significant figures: 1.04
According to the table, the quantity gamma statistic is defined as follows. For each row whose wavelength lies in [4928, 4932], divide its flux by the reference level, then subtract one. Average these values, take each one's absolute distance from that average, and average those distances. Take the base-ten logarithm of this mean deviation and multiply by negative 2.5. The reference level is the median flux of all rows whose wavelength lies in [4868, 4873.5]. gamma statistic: 6.2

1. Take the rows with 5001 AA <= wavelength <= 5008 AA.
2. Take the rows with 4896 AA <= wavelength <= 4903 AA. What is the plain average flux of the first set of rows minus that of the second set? -2.1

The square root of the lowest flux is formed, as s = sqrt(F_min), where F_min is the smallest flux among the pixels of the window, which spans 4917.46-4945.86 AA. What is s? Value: 5.43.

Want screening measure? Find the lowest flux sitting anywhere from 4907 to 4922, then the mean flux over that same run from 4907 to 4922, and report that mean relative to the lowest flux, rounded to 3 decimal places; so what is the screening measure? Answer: 1.050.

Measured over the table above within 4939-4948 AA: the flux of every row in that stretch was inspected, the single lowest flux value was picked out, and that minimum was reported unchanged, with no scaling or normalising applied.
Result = 30.86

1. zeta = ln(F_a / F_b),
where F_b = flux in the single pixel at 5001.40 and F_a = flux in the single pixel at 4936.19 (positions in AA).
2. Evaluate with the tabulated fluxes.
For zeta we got -0.03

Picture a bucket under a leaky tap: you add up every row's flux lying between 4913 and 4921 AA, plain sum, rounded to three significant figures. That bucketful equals 214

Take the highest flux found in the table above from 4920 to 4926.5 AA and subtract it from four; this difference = -27.4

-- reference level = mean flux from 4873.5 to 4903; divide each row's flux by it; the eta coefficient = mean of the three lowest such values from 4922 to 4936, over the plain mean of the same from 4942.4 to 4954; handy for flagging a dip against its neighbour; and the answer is 0.967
